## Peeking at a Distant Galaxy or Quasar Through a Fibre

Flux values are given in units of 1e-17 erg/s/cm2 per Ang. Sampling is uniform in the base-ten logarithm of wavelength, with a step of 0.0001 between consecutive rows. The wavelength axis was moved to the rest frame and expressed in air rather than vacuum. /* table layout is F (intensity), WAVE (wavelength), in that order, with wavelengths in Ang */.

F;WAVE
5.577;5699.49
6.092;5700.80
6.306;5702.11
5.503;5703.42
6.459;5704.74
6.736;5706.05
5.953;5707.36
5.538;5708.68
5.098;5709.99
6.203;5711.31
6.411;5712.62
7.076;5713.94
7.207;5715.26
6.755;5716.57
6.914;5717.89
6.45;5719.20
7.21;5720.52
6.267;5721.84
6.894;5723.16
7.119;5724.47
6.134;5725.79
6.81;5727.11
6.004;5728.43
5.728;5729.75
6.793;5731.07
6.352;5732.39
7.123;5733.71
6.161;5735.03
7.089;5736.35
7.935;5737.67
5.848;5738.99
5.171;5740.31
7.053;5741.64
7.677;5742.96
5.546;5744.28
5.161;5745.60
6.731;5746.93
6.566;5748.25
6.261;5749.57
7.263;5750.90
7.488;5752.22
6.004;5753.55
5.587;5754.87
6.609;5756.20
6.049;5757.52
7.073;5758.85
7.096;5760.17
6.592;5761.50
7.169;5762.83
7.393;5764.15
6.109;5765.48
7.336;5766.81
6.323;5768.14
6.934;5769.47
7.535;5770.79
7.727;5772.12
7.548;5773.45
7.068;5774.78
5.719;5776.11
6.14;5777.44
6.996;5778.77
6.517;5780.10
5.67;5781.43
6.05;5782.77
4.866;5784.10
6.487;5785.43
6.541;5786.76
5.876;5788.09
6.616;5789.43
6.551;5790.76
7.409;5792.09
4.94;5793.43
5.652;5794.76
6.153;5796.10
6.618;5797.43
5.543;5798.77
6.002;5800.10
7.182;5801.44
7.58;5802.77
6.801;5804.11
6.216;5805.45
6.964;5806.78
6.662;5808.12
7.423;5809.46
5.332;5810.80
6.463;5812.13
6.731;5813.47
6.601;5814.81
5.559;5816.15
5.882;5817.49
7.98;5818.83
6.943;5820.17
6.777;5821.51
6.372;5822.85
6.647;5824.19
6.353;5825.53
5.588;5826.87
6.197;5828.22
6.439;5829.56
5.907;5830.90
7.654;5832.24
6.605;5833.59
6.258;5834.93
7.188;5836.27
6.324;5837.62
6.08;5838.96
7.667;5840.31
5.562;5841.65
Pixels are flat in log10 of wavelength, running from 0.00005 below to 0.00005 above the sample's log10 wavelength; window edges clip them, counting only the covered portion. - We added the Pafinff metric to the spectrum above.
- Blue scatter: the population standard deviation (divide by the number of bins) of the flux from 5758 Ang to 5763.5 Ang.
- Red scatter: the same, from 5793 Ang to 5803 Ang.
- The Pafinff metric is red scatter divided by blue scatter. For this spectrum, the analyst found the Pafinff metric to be 3.6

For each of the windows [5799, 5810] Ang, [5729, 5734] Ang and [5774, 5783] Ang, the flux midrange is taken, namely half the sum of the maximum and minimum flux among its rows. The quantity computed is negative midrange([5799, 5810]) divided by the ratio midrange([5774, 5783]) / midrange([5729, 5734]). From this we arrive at -6.9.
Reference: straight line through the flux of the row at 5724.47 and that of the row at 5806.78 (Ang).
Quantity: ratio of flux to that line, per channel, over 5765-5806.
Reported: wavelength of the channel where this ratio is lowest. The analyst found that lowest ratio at 5784.10 Ang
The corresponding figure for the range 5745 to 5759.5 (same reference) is 5745.60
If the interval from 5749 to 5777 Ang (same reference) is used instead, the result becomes 5754.87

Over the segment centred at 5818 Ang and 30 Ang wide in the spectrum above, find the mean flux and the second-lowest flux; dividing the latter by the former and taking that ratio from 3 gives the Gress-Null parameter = 2.15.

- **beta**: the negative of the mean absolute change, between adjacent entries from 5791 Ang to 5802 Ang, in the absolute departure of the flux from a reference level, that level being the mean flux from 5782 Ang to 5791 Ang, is -0.458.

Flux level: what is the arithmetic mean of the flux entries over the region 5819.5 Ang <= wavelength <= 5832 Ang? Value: 6.4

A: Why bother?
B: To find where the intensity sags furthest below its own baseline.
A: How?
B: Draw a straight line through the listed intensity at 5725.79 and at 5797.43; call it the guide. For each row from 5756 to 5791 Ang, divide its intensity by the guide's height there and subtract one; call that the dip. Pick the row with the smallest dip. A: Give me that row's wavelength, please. 5784.10 Ang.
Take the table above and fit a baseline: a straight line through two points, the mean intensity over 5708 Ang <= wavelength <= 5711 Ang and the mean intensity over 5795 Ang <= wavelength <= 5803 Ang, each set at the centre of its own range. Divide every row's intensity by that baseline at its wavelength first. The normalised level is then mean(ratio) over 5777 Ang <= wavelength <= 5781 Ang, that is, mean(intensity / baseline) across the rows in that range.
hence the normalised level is 1.05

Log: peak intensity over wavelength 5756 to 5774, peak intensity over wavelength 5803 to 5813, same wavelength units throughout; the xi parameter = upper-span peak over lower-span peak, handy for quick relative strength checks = 0.96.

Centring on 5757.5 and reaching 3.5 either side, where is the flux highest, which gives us 5760.17 Ang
